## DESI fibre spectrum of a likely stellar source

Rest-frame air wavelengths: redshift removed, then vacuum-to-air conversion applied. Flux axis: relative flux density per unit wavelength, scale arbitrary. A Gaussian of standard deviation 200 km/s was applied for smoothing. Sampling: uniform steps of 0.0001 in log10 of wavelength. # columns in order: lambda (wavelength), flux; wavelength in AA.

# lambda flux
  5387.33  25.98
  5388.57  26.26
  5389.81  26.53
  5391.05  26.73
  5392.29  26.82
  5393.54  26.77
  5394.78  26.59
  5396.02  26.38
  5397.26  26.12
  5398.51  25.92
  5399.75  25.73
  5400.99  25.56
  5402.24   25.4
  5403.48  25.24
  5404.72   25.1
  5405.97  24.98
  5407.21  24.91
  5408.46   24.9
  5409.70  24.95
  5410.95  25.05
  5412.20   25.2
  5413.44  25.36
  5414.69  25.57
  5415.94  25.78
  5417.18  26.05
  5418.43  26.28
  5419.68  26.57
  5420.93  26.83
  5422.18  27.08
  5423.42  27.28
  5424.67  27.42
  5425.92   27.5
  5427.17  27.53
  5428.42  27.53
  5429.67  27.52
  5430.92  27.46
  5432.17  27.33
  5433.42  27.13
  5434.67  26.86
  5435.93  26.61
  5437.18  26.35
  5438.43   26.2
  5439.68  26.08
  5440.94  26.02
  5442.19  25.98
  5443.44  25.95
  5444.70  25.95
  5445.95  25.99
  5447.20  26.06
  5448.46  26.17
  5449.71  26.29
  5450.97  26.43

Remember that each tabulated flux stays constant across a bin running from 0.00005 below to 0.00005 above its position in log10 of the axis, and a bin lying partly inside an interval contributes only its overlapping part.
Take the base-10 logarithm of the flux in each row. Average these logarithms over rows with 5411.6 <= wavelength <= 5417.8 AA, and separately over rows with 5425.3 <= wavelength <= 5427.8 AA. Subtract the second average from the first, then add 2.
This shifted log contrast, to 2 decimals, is 1.97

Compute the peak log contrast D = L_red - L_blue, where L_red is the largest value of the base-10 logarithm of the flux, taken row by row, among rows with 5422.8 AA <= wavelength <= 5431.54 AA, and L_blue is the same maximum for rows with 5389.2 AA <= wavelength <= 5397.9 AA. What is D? 0.011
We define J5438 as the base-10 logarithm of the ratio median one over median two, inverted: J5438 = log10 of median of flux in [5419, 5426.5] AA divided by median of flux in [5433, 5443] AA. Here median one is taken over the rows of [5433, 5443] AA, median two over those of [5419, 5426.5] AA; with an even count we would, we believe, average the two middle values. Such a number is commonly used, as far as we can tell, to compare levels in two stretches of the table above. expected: 0.015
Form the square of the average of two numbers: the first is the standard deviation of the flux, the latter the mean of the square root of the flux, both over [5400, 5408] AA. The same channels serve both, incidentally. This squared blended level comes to 6.9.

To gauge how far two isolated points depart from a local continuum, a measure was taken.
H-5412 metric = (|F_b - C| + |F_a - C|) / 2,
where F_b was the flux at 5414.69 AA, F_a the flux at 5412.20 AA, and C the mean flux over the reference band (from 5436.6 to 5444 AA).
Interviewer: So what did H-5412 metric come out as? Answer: 0.7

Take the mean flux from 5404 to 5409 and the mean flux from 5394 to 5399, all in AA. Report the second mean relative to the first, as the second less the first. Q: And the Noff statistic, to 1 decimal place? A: 1.3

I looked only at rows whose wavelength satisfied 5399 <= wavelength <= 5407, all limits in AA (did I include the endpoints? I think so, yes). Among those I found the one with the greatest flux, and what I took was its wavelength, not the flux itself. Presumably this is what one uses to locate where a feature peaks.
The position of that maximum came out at 5399.75 AA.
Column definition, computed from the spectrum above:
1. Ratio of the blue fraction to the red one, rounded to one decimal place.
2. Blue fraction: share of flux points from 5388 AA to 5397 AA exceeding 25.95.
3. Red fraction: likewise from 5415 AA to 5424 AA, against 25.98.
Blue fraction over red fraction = 1.2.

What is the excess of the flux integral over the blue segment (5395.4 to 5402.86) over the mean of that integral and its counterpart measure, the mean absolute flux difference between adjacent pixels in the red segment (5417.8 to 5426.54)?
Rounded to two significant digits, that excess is 96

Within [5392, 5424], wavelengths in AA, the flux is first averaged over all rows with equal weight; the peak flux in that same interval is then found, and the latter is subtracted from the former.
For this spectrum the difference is -1.4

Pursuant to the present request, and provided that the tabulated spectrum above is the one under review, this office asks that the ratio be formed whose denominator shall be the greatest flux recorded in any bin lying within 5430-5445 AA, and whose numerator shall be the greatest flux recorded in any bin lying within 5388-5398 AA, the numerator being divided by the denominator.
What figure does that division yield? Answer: 0.98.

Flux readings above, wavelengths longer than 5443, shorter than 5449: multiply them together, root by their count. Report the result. 26.0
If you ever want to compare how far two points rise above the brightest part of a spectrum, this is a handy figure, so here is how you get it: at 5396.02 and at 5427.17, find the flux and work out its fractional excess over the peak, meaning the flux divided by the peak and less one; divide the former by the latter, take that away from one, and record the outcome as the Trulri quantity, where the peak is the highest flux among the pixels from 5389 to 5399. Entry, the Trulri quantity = 1.6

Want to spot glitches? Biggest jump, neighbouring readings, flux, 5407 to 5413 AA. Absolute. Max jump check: 0.150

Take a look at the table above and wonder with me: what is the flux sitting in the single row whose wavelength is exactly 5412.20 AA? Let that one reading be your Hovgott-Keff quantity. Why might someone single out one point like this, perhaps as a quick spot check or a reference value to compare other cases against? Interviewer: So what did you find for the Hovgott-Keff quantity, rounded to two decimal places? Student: 25.20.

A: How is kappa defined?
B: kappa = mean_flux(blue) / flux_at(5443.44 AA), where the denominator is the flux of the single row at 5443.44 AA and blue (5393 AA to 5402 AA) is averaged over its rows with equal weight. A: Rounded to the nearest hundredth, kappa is 1.01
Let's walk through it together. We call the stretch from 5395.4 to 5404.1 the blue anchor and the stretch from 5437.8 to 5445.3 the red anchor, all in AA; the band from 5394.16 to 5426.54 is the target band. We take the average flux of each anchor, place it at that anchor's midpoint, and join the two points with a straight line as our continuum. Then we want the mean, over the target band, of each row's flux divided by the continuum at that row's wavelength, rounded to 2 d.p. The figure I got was 1.00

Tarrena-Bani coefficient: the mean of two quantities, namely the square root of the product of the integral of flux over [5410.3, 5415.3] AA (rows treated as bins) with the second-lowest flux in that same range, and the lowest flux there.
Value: 40.7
